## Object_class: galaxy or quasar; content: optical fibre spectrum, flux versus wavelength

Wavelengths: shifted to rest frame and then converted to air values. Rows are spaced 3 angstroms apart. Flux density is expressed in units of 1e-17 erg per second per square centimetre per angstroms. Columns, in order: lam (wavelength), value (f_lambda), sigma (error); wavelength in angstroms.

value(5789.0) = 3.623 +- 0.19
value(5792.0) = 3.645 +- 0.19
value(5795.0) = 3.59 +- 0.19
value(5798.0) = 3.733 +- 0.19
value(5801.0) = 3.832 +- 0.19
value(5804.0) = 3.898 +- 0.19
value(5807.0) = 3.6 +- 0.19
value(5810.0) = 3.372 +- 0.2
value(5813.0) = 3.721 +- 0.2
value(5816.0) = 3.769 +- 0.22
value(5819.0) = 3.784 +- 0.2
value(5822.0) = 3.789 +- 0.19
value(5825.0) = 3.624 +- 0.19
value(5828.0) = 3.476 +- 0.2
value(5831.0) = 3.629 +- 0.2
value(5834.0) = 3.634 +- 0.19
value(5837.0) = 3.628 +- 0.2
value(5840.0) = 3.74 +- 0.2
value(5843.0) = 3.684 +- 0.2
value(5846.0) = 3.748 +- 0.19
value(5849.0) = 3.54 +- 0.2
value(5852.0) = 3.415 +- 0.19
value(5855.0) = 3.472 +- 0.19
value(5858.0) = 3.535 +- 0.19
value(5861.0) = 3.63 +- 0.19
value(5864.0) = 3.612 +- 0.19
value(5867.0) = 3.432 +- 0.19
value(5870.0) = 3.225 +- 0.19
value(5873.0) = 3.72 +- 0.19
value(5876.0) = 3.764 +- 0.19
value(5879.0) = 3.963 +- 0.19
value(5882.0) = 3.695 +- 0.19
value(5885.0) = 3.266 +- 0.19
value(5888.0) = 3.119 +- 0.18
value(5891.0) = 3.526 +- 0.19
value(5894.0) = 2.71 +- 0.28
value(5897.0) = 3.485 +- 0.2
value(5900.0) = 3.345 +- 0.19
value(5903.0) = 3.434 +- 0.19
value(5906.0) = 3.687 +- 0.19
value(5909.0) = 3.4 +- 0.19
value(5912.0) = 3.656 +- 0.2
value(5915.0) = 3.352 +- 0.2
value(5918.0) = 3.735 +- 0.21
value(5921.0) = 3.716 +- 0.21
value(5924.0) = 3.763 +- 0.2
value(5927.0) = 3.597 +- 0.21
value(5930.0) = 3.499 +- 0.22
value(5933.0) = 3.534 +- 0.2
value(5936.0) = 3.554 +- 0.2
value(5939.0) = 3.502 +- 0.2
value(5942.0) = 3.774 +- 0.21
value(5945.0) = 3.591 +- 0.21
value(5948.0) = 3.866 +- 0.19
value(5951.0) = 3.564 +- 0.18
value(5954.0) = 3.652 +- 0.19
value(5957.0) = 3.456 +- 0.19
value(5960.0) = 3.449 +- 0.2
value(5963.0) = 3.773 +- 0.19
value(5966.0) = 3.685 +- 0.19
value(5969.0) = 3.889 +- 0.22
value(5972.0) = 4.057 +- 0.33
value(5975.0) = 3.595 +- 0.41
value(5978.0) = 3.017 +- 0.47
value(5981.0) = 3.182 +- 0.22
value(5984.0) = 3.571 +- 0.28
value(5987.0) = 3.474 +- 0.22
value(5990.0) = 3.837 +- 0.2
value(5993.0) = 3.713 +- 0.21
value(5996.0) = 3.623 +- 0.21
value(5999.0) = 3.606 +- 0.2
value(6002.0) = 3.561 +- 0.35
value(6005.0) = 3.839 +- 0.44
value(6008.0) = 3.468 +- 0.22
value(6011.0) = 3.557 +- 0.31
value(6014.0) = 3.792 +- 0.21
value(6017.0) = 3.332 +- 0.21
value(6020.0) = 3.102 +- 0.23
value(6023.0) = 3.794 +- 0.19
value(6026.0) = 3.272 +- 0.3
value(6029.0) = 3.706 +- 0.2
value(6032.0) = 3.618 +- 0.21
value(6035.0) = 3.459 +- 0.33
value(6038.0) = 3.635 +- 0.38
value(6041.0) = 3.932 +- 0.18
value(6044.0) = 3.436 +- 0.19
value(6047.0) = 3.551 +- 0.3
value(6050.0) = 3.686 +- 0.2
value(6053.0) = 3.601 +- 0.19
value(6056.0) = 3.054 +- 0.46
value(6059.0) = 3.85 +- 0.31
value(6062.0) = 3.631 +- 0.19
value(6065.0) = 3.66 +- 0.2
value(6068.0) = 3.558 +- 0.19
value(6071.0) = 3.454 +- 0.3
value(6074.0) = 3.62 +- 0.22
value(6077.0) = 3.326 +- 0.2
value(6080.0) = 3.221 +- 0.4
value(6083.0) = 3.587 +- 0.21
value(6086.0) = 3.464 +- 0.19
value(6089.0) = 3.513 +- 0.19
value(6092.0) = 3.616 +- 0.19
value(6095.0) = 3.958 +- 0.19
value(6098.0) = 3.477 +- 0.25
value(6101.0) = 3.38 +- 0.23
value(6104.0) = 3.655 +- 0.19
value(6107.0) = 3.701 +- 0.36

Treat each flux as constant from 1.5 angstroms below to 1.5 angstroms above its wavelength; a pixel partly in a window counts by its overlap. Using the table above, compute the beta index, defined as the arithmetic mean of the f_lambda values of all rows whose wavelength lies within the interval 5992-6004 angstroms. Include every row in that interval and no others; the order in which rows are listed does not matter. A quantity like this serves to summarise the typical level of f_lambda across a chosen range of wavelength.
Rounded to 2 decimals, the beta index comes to 3.63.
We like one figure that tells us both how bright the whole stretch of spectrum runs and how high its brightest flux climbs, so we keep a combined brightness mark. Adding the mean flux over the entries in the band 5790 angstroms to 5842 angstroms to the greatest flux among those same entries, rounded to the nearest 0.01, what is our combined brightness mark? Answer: 7.57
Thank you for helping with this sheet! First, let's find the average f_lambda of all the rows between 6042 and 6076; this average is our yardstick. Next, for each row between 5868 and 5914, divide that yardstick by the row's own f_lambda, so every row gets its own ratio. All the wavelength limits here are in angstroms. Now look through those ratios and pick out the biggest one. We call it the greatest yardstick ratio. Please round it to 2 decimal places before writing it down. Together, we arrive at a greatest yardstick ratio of 1.31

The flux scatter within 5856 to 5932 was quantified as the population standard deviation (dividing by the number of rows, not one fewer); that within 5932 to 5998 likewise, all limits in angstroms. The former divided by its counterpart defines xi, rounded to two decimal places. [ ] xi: 1.13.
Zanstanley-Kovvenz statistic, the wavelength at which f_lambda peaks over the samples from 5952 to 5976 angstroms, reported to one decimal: 5972.0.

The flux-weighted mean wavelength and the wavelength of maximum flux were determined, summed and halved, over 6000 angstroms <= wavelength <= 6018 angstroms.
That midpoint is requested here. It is 6007.2 angstroms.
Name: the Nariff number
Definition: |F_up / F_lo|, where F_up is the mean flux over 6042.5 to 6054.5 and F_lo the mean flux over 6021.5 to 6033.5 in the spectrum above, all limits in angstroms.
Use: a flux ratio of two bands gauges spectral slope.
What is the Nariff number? 0.99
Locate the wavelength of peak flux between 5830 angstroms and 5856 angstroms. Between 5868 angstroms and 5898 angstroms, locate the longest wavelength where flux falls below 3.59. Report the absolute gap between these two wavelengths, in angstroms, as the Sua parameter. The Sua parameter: 51 angstroms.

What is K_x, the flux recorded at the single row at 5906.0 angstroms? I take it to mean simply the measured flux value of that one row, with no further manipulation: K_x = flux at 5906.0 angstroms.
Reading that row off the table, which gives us 3.687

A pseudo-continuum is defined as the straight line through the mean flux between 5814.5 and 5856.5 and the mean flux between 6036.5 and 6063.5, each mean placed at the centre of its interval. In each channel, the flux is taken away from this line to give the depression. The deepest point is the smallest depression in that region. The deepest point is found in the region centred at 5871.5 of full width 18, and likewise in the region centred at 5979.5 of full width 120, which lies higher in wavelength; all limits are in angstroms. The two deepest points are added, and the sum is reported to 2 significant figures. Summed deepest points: -0.78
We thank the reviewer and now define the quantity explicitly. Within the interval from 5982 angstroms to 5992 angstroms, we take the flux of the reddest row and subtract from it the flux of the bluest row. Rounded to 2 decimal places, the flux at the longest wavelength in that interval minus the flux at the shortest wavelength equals 0.27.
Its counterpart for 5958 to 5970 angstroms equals 0.44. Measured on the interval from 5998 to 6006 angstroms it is 0.23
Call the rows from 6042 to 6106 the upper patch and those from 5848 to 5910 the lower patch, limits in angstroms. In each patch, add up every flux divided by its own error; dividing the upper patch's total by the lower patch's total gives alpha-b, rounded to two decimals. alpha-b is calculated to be 0.89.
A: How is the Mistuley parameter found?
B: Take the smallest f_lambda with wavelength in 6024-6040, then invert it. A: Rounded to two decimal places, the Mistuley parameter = 0.31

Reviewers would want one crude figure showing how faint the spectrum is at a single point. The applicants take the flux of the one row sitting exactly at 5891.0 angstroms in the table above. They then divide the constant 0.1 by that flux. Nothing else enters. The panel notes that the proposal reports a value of 0.0284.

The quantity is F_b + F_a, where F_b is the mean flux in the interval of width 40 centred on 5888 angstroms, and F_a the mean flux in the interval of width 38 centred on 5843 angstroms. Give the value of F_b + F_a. 7.05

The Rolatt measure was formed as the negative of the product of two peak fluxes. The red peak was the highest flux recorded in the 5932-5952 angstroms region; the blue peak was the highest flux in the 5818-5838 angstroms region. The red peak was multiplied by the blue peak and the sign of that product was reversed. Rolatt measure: -14.6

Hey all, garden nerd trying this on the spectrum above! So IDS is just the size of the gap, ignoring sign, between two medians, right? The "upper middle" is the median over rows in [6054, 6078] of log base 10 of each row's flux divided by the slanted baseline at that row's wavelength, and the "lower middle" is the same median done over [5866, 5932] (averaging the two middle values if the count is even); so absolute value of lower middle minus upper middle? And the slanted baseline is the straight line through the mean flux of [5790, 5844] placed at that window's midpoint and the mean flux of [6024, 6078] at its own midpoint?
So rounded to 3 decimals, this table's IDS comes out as 0.019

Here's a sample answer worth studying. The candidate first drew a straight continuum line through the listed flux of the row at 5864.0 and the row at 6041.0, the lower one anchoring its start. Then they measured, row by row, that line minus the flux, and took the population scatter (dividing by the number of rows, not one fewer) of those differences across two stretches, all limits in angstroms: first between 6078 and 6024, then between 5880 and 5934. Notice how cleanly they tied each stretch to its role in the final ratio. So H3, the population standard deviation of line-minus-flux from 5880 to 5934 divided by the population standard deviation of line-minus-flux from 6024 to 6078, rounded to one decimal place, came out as 1.2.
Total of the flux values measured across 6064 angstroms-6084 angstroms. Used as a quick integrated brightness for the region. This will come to 24.4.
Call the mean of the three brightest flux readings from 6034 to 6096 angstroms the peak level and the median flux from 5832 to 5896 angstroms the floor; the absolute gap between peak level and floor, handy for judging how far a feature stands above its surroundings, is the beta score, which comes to 0.301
